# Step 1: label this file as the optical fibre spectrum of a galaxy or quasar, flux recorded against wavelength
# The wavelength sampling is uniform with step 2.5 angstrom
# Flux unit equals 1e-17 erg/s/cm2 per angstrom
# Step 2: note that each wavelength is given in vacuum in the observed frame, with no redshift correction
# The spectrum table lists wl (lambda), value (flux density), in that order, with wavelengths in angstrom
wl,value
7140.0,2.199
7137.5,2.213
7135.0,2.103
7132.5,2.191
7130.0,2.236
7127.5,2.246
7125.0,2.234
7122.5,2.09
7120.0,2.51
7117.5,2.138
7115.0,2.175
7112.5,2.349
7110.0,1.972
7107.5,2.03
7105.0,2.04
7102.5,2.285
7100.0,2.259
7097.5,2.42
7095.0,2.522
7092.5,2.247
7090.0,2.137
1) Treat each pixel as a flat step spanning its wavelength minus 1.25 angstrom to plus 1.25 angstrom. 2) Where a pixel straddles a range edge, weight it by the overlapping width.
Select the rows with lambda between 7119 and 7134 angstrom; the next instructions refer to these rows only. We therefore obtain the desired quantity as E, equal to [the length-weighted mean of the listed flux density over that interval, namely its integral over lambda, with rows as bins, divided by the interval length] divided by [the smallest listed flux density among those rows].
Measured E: 1.07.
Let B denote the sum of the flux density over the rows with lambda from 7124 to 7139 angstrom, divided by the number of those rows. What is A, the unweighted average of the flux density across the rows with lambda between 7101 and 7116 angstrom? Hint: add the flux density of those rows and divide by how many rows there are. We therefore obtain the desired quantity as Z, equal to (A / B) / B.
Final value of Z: 0.441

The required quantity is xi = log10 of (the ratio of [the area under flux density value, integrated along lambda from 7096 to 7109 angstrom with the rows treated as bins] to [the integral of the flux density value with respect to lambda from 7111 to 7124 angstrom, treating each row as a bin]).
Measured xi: -0.007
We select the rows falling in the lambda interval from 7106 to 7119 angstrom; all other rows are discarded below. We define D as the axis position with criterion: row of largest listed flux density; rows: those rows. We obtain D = 7112.5 angstrom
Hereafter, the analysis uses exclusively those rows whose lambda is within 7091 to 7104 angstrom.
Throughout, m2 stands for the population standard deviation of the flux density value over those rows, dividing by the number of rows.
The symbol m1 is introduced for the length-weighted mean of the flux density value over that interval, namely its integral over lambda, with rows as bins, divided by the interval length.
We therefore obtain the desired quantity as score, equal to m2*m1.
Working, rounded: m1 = 2.34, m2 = 0.11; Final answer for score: 0.25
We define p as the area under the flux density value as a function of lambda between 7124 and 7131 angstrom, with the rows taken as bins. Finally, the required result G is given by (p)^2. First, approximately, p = 15.7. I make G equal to 246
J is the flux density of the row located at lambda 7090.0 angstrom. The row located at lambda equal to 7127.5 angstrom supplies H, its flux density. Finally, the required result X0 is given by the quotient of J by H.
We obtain 0.951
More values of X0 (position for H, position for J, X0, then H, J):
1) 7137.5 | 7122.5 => 0.944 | 2.213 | 2.09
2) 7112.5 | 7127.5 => 0.956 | 2.349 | 2.246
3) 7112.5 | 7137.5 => 0.942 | 2.349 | 2.213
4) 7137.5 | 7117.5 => 0.966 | 2.213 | 2.138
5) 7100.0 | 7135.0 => 0.931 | 2.259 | 2.103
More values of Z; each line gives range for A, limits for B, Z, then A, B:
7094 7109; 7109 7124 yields 0.464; 2.26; 2.21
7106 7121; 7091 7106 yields 0.417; 2.20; 2.30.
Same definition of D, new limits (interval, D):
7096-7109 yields 7097.5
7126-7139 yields 7127.5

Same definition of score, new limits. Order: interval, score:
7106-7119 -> 0.28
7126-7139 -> 0.11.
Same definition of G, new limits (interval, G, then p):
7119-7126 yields 253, 15.9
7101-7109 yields 287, 16.9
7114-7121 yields 252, 15.9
